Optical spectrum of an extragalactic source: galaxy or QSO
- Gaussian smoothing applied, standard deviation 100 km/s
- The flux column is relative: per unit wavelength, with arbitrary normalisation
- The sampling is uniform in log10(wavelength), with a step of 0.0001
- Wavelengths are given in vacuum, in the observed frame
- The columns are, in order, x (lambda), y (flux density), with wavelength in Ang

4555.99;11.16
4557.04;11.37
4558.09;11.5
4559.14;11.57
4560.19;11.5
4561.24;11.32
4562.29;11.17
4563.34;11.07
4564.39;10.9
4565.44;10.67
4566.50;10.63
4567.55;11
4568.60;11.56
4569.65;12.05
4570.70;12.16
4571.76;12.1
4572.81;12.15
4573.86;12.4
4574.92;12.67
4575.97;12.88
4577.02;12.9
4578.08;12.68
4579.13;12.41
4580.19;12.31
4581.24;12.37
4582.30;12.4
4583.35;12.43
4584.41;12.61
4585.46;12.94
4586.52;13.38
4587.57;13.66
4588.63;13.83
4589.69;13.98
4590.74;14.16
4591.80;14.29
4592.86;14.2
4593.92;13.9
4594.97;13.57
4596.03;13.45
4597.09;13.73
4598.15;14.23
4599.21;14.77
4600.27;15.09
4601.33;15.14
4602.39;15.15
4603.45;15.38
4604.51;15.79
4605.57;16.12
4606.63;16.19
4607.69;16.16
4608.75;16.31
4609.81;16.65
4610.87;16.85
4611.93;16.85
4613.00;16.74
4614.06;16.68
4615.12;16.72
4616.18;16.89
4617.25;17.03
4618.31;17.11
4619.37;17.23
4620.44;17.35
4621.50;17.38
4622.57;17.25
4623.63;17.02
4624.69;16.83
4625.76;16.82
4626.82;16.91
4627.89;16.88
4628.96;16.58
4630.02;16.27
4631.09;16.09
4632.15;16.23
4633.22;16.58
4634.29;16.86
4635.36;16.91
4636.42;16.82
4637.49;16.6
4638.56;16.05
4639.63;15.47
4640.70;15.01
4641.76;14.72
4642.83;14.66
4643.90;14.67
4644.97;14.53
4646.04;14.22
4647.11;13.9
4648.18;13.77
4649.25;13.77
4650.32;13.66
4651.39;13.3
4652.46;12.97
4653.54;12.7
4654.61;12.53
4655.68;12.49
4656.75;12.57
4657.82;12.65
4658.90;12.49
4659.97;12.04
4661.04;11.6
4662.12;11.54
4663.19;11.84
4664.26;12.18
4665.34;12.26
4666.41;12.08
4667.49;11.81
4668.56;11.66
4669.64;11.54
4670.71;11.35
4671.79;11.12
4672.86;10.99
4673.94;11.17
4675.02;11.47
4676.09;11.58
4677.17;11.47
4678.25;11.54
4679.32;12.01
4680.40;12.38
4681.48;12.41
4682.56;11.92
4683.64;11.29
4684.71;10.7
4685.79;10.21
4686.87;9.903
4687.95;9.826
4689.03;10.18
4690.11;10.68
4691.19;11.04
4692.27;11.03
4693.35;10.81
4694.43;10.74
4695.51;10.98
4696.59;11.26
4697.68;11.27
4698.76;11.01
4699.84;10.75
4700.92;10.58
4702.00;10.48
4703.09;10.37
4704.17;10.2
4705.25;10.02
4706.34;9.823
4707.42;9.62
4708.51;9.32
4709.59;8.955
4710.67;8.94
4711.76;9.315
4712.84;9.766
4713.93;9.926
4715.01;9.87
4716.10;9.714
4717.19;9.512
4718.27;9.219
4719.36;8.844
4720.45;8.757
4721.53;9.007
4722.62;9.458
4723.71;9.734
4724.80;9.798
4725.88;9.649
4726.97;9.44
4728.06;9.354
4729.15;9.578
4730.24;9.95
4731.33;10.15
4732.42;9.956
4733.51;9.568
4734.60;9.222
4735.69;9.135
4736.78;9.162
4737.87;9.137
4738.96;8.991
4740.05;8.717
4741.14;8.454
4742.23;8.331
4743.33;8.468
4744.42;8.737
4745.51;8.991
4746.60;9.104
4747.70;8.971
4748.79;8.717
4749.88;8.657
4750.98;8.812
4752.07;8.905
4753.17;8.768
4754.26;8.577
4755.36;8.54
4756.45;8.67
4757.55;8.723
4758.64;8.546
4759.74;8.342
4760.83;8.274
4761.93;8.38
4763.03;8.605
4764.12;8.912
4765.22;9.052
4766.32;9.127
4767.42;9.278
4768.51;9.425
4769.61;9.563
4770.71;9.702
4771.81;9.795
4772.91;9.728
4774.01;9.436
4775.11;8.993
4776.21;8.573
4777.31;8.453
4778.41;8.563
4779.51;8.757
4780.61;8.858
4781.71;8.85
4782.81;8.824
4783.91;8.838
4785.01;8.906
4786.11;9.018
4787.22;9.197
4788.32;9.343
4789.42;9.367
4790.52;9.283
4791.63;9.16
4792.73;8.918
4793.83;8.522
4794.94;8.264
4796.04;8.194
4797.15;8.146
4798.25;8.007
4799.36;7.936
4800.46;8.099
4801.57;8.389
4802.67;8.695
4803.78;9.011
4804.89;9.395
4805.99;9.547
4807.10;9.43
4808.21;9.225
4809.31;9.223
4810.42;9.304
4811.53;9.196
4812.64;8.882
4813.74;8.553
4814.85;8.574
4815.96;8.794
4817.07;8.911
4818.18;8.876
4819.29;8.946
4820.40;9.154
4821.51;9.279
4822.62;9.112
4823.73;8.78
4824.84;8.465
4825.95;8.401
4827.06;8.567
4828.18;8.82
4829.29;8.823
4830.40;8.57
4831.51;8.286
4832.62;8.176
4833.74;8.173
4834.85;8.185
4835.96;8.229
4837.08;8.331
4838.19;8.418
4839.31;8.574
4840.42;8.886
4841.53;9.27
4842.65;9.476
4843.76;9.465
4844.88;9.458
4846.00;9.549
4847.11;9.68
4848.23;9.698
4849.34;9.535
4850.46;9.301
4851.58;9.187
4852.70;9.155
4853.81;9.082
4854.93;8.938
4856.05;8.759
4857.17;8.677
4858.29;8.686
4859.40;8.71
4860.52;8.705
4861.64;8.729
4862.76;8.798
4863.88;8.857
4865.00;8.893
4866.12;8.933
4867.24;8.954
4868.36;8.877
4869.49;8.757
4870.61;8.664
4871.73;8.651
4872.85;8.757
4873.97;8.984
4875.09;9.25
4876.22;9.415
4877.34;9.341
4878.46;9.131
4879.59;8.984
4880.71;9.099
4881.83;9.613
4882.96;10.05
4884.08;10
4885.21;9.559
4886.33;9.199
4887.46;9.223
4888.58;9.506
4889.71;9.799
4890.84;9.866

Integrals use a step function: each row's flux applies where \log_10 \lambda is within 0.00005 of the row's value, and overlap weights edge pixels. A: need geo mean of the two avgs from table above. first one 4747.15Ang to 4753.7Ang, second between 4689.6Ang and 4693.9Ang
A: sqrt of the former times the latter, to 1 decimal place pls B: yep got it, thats 9.8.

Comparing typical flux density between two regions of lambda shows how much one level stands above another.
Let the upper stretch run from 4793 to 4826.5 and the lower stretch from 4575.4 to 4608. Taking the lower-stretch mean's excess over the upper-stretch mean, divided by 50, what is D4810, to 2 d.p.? 0.10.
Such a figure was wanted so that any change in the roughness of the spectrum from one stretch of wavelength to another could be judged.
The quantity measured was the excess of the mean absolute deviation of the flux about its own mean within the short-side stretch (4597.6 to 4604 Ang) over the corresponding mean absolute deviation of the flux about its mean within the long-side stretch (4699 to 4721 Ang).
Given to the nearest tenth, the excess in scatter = -0.2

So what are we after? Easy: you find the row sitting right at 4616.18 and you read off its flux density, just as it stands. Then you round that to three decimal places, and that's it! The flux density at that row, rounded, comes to 16.890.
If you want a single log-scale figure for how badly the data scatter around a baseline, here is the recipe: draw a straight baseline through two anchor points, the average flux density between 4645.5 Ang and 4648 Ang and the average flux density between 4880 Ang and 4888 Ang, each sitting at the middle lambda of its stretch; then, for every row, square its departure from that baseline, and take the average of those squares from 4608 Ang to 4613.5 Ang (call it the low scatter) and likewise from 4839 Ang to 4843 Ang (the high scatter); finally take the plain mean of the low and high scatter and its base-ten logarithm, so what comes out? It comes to 0.45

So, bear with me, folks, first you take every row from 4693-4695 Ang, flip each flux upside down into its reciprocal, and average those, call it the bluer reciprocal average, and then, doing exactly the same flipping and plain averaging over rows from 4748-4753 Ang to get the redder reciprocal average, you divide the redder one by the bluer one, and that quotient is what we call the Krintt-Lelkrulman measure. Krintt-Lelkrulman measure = 1.23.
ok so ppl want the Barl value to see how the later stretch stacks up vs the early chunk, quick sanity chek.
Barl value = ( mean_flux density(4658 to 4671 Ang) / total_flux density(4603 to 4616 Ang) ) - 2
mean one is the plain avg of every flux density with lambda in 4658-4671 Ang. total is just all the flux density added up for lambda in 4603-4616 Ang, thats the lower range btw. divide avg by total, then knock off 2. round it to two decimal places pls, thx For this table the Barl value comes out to -1.94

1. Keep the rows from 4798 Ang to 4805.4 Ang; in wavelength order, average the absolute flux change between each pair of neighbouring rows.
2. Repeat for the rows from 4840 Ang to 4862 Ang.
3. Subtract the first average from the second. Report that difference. -0.15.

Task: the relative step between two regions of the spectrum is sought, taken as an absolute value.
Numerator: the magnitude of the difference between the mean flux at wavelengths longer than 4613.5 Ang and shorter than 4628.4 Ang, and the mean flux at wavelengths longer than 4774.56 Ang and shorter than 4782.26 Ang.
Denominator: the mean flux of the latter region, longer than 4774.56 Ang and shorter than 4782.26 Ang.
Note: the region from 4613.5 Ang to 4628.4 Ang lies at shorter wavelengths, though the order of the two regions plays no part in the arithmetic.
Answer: 1.0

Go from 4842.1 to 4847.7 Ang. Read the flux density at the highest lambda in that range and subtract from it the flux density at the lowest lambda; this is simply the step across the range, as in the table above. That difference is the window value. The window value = 0.2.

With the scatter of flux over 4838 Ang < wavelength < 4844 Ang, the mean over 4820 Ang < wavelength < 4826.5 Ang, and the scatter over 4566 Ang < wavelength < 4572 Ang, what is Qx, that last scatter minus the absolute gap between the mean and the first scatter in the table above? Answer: -8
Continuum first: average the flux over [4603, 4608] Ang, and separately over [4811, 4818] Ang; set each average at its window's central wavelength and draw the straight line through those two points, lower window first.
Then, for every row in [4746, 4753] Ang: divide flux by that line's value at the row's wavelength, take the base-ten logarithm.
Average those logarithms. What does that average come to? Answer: -0.10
